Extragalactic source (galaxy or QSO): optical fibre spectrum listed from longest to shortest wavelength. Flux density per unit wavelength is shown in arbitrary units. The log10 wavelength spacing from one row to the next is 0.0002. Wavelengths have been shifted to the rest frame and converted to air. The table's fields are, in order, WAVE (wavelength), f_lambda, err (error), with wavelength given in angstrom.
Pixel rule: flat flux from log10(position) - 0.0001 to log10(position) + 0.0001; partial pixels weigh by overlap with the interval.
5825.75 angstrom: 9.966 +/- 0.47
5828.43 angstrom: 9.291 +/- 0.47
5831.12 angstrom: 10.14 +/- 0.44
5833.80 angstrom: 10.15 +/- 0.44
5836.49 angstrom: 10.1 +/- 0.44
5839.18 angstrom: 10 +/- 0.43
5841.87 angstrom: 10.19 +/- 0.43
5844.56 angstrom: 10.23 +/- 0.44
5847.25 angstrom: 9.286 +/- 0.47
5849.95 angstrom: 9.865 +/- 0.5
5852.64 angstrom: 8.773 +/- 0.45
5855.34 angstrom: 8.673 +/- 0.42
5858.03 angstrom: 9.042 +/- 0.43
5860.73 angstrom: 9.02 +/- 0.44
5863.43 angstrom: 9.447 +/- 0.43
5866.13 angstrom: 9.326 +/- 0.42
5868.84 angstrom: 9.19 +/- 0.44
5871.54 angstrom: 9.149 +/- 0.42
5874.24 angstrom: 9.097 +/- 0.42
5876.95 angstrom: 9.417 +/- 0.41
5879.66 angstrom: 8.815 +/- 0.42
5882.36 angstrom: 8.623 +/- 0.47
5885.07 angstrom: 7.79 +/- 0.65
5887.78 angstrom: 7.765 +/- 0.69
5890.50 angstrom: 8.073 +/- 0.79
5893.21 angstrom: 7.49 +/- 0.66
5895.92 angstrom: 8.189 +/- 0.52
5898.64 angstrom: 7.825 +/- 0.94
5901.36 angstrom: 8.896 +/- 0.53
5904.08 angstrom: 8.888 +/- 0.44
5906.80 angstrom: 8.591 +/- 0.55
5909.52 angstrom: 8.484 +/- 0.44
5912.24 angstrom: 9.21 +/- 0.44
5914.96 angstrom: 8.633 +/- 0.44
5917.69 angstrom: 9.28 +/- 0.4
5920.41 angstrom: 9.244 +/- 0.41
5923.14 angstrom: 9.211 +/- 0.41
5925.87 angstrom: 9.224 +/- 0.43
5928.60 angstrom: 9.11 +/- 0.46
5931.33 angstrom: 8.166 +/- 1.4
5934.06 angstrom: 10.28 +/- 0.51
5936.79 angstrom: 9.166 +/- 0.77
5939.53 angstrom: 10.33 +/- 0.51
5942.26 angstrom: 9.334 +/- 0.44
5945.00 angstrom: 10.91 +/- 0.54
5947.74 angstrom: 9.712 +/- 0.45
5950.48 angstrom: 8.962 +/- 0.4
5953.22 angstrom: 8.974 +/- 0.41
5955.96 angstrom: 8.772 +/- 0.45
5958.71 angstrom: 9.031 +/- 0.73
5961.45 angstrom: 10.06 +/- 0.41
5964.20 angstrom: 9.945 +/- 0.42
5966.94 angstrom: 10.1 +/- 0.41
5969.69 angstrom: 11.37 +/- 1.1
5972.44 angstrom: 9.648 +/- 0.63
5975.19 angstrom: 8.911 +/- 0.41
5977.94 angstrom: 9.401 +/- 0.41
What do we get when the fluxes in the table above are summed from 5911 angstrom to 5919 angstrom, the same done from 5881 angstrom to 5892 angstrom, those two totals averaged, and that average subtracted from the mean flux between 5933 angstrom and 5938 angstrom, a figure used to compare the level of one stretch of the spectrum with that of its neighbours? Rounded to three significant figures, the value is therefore -20.0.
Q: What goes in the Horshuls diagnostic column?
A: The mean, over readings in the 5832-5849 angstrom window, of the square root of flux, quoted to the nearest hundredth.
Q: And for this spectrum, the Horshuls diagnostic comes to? 3.16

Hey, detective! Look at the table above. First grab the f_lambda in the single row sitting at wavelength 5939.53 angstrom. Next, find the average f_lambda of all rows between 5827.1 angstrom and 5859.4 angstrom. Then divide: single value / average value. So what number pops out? 1.07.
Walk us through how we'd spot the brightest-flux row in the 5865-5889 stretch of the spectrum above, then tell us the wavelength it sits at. 5876.95 angstrom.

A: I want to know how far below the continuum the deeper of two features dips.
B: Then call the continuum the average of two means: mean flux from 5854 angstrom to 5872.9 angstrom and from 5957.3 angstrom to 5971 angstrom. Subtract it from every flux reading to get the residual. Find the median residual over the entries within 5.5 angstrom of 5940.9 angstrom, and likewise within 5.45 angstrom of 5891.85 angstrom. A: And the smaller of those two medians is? -1.7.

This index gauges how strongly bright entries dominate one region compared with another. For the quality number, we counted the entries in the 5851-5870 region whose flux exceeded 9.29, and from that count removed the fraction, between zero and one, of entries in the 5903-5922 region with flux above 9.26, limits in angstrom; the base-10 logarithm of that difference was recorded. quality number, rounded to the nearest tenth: 0.3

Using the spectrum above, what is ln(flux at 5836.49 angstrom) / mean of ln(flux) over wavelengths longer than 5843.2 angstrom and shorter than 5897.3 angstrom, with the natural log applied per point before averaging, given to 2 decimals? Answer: 1.06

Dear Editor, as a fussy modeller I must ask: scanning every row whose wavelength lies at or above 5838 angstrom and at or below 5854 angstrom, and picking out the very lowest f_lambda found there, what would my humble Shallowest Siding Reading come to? 8.773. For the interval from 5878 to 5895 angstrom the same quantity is 7.49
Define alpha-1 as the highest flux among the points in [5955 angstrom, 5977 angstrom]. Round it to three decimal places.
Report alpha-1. 11.370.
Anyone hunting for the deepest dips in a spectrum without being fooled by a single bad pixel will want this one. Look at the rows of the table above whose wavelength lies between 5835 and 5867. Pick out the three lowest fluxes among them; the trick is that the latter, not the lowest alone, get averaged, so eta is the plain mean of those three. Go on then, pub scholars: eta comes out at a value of 8.8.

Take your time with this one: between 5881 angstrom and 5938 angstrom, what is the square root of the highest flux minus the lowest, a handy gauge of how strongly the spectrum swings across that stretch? 1.67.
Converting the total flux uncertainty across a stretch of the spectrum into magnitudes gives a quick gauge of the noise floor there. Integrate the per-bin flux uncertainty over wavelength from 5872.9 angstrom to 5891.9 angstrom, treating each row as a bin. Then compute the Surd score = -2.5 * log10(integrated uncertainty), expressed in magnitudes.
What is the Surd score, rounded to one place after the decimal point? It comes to -2.5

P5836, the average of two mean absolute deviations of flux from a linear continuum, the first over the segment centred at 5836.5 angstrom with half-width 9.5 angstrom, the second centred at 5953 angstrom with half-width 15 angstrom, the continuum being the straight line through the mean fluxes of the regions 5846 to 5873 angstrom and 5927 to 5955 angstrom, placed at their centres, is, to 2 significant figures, 0.75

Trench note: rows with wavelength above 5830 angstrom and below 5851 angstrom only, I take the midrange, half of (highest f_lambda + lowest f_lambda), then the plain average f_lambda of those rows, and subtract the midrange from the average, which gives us 0.24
